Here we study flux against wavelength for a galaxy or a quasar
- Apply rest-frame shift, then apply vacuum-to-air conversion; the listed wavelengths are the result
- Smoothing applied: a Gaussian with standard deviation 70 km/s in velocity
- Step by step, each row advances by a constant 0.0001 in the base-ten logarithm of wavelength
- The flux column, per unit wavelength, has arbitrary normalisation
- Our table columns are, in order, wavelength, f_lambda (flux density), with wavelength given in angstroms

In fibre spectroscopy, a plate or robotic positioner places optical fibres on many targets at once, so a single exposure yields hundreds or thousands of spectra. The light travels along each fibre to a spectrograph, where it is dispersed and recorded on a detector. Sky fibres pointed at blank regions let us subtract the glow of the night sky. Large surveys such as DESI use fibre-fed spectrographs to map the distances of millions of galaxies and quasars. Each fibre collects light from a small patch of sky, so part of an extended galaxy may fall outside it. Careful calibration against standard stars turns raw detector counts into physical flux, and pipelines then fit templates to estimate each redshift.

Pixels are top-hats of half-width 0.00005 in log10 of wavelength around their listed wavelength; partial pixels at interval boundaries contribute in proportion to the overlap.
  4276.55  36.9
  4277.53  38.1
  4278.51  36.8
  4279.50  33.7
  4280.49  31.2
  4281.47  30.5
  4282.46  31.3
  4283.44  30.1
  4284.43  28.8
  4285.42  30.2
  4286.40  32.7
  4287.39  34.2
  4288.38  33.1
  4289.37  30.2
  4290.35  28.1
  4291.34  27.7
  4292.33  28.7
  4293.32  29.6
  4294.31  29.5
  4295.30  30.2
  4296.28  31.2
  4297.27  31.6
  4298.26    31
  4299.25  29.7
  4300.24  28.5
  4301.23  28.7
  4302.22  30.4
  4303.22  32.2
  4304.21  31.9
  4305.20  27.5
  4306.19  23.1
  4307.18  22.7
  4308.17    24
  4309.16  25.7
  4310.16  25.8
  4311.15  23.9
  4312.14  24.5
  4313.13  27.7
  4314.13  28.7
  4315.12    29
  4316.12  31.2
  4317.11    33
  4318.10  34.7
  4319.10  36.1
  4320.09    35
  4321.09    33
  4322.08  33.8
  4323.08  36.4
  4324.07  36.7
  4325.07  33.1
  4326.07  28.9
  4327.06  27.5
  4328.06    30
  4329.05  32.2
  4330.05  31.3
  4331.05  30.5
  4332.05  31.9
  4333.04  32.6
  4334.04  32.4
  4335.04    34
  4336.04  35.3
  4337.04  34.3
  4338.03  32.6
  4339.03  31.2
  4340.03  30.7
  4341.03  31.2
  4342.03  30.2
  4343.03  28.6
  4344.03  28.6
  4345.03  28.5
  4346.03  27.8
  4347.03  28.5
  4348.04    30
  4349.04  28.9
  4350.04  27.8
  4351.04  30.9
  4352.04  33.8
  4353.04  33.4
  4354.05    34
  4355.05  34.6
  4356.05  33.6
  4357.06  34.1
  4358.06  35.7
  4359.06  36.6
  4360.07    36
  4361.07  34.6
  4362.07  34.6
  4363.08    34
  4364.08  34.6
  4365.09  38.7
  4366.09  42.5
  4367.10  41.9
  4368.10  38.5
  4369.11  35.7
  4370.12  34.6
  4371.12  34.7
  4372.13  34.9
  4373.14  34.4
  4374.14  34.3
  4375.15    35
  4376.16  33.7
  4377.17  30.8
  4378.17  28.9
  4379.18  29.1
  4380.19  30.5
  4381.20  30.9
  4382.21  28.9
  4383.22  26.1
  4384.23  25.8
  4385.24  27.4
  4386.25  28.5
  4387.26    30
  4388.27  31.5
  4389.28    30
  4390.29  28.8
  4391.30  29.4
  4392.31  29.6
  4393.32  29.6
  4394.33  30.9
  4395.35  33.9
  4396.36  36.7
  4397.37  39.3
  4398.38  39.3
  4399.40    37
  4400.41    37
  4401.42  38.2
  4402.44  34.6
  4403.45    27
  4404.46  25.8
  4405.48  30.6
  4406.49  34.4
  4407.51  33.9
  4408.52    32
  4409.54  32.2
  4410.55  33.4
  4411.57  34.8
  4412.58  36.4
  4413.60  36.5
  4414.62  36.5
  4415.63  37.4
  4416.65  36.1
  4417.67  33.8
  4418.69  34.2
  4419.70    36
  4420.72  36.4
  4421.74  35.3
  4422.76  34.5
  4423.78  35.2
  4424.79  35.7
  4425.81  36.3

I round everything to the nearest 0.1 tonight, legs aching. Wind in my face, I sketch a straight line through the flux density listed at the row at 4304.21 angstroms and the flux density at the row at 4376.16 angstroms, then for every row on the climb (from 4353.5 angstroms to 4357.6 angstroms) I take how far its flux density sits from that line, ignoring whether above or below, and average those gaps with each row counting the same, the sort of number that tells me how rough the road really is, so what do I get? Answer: 0.9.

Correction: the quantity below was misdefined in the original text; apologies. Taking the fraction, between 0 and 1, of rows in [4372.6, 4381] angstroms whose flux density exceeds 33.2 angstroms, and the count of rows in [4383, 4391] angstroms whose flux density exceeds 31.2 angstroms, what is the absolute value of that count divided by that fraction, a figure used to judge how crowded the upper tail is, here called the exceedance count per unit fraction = 2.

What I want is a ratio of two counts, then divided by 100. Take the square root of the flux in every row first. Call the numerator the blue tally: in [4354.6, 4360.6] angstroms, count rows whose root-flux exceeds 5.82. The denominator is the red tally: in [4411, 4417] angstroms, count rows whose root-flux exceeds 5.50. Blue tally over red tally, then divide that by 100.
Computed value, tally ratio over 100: 0.0083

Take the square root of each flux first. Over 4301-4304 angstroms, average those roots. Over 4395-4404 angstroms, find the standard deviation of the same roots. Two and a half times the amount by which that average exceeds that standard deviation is 13.0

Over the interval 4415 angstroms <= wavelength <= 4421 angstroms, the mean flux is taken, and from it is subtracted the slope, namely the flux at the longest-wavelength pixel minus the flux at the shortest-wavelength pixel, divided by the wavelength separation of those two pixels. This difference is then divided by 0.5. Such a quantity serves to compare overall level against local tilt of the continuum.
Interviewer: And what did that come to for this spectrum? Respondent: 72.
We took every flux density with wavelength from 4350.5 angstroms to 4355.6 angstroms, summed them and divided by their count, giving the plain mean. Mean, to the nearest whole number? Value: 33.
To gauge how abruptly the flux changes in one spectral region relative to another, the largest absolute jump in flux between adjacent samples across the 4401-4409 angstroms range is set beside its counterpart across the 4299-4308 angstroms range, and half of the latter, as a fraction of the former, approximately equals 0.29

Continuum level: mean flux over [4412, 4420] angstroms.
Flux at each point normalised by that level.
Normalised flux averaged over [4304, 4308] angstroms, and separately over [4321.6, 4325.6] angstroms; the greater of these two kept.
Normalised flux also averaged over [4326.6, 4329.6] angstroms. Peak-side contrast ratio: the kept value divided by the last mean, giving 1.17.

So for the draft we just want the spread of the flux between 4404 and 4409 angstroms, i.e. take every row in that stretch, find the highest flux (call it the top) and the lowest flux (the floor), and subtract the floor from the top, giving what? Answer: 9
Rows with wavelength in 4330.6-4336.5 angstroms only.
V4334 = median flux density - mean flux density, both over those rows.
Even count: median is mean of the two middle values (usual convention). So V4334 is -0.28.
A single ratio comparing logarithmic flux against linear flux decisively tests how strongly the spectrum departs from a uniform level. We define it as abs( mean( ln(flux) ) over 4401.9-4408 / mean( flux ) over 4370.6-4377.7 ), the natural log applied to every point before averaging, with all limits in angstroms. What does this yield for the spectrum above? 0.101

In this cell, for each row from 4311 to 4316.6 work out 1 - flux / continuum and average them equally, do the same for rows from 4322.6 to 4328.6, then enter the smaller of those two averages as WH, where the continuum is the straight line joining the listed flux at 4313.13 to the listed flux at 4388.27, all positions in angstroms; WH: -0.13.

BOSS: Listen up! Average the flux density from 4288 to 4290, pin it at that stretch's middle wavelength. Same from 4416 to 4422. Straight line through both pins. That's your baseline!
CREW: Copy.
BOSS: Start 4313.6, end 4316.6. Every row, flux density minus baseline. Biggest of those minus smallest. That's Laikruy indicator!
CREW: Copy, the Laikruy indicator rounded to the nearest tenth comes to 2.4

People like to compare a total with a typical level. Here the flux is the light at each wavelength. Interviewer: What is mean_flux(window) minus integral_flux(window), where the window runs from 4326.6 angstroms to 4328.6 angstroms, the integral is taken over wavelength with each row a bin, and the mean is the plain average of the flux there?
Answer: -29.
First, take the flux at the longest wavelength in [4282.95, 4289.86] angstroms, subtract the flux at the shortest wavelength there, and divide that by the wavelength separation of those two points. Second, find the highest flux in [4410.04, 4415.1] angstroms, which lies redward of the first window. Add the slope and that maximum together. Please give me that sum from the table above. 36.5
